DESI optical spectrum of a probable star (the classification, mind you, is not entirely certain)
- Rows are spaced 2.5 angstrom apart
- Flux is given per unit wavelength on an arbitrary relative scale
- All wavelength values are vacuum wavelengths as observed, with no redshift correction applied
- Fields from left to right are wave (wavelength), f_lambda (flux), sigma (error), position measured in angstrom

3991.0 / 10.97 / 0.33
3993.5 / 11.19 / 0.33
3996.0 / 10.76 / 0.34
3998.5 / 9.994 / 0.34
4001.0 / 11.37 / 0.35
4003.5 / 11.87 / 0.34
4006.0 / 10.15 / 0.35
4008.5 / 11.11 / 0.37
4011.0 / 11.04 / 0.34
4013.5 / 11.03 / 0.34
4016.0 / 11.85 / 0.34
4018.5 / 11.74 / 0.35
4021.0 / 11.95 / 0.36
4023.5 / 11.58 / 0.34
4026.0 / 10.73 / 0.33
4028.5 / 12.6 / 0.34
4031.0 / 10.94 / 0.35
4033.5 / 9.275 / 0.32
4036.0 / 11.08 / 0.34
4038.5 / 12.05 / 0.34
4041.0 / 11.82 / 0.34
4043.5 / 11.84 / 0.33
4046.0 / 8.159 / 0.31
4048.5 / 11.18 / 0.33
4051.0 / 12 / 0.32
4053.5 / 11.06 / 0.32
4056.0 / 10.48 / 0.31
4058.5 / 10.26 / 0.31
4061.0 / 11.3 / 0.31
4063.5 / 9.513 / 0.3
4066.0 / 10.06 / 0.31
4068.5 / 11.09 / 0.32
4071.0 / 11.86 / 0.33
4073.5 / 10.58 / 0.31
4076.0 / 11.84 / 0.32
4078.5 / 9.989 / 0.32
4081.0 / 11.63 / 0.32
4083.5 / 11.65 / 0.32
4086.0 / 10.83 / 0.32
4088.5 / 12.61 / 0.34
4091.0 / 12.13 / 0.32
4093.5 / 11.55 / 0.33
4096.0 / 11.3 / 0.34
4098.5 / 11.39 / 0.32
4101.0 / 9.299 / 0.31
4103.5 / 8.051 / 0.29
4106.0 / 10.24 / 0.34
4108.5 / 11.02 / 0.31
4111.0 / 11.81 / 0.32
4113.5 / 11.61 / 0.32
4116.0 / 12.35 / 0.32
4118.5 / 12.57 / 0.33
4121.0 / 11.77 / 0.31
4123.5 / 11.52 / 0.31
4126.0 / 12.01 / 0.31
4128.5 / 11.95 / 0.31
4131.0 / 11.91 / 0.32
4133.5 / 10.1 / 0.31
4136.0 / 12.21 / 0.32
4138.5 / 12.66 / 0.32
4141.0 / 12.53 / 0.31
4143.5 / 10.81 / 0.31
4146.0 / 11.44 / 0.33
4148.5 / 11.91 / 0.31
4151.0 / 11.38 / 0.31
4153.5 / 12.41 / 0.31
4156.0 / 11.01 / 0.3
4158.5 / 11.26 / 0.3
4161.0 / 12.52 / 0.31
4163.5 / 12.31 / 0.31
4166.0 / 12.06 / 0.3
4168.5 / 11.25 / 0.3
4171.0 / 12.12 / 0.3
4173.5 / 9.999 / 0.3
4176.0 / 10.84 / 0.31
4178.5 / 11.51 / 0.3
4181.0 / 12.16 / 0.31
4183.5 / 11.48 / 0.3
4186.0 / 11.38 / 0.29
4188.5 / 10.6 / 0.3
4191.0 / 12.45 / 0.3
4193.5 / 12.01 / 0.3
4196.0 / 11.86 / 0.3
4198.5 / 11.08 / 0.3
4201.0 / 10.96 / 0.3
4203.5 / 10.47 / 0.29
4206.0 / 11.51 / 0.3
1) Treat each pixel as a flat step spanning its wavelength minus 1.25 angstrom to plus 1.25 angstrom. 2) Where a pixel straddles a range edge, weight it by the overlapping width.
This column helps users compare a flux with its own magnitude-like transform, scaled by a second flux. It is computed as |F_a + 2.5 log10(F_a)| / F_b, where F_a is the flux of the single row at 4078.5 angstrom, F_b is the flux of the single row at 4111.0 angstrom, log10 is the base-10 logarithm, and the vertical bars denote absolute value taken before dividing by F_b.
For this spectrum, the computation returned 1.06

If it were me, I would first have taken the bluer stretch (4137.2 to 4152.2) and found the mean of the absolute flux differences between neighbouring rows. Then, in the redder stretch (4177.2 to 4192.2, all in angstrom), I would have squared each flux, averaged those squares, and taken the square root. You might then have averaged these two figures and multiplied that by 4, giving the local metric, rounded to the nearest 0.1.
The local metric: 24.6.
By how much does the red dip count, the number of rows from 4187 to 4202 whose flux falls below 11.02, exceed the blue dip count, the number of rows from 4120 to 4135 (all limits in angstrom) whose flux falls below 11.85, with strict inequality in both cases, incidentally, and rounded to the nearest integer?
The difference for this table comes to -1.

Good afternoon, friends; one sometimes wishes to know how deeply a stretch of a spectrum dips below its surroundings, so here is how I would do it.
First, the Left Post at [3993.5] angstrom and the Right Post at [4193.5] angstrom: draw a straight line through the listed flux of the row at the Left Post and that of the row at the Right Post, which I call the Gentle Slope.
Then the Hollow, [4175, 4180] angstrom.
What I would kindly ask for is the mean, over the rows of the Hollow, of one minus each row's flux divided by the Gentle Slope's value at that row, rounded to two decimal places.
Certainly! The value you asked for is 0.06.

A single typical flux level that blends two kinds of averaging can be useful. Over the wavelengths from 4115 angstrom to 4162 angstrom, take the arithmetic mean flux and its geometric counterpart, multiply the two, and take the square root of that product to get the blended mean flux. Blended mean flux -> 11.8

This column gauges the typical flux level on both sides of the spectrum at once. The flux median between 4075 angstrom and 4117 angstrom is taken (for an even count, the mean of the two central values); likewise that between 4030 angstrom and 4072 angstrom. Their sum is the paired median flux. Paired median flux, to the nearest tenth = 22.6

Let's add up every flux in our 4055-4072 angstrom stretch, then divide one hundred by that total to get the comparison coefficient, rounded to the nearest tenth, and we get 1.3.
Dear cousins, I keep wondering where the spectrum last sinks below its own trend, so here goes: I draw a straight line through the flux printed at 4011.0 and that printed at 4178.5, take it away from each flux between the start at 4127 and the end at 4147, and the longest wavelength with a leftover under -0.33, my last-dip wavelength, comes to 4143.5 angstrom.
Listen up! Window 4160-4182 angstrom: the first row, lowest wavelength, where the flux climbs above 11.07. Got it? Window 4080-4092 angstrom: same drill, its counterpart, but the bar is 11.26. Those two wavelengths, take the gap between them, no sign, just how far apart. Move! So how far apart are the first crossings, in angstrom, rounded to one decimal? 80.0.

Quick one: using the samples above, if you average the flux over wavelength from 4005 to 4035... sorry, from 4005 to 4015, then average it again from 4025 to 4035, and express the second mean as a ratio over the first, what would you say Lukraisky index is 1.00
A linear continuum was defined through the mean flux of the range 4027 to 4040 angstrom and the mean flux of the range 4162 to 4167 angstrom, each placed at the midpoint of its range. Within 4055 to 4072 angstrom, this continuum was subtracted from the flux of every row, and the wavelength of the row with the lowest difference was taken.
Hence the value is 4063.5 angstrom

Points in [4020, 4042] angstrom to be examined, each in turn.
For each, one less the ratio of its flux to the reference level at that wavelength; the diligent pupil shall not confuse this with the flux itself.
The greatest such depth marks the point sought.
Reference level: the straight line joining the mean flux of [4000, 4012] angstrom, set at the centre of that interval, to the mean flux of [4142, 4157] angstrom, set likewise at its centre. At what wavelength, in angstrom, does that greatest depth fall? 4033.5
